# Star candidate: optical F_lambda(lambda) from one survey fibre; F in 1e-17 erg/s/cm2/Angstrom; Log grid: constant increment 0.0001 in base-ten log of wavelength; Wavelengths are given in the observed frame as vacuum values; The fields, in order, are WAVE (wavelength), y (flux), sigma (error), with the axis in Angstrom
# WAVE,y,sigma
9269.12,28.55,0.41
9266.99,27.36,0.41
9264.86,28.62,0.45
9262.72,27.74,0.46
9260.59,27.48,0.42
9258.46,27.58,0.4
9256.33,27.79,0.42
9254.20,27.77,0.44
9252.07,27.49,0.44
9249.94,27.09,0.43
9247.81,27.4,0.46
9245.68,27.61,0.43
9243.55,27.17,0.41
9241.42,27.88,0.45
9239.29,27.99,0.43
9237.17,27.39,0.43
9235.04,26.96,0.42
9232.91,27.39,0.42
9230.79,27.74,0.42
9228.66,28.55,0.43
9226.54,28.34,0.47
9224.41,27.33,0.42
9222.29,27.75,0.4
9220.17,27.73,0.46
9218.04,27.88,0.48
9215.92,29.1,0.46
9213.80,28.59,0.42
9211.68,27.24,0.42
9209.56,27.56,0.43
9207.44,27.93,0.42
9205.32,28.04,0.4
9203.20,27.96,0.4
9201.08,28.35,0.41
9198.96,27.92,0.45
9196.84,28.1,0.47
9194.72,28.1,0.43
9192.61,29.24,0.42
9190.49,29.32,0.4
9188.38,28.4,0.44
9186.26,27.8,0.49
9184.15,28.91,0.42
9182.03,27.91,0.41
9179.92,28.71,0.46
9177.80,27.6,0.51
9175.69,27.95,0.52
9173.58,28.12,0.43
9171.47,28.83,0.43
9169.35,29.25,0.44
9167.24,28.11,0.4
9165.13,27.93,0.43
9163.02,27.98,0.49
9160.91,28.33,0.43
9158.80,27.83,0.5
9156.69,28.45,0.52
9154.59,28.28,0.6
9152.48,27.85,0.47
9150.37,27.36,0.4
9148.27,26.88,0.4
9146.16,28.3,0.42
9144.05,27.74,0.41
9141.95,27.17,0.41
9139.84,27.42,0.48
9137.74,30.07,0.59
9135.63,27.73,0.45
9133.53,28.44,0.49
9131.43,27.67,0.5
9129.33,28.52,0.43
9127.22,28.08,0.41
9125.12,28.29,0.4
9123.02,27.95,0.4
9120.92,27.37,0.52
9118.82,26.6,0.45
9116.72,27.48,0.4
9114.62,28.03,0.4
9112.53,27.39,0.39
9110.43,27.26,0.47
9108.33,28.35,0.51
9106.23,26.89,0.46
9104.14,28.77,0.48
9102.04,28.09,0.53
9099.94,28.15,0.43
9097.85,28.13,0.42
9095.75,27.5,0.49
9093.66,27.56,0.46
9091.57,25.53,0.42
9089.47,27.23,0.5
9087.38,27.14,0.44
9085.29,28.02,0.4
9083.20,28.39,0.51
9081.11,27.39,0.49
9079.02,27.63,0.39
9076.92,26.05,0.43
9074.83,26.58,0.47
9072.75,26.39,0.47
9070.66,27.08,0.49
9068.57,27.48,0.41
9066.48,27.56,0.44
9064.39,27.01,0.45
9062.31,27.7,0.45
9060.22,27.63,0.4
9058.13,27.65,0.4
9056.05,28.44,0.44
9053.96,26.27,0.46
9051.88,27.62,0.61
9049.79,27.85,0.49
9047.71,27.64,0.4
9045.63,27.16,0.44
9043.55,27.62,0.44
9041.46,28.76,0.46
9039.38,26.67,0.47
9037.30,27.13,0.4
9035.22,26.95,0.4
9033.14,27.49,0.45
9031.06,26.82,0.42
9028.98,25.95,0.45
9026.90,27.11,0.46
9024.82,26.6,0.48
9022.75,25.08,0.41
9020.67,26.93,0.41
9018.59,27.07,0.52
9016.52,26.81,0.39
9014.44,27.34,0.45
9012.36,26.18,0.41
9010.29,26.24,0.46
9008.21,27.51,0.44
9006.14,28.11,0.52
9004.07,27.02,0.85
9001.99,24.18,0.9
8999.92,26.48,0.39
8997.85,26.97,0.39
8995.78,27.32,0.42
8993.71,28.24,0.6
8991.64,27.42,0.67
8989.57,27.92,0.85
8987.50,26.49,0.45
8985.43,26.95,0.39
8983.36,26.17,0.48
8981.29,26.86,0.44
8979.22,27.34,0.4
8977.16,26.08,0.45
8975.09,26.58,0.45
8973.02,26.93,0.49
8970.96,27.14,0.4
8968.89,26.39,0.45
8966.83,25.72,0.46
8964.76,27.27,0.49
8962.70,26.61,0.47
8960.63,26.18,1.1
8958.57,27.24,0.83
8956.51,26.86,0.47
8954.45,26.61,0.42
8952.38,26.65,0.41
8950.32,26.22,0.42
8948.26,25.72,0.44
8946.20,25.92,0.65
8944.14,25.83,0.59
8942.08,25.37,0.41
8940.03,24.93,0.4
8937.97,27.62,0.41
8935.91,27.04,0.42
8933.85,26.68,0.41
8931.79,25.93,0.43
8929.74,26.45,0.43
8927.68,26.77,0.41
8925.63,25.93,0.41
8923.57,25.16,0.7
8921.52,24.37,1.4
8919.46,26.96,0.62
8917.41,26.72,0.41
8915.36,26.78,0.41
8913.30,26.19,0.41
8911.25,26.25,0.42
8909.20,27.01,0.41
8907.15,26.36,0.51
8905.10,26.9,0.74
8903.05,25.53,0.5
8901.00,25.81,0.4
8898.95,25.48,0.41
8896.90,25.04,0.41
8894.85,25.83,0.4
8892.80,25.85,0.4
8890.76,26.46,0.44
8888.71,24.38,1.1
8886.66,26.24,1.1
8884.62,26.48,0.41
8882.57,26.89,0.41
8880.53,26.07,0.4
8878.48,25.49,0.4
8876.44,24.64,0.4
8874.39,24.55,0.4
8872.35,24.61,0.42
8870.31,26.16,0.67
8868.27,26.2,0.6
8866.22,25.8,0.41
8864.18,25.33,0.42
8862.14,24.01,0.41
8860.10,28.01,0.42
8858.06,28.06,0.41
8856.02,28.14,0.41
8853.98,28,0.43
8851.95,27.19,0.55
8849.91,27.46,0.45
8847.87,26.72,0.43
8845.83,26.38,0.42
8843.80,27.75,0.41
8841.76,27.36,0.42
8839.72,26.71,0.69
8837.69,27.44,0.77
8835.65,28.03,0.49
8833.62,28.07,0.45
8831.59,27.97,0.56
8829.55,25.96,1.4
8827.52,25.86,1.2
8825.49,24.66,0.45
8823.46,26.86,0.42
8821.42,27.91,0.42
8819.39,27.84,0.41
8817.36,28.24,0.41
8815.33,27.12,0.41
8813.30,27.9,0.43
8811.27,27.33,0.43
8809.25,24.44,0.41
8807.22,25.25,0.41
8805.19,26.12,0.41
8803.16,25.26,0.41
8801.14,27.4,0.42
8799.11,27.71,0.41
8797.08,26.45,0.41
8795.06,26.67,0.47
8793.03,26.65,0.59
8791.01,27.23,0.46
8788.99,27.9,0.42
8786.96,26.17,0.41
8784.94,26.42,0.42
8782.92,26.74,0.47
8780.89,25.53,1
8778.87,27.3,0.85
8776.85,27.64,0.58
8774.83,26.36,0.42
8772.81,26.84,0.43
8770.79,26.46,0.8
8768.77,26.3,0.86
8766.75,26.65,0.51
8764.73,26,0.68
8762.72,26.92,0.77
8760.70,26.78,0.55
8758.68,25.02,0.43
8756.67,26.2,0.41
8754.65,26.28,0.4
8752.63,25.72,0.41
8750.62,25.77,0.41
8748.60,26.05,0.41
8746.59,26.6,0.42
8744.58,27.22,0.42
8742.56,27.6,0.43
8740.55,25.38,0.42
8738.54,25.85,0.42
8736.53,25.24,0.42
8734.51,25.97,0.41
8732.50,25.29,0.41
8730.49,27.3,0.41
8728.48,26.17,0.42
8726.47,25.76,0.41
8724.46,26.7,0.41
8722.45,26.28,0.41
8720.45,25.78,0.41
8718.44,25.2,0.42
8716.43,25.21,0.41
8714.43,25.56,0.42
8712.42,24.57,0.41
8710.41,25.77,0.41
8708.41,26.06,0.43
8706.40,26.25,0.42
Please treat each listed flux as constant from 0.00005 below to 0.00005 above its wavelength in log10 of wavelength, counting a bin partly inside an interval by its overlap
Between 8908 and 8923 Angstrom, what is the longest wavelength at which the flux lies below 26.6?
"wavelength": 8921.52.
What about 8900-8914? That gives 8913.30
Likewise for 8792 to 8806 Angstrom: 8805.19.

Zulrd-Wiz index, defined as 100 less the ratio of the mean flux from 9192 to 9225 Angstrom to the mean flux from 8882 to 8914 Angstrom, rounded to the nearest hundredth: 98.92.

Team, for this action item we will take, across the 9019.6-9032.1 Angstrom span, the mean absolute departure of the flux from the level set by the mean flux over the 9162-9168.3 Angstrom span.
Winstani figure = 1.6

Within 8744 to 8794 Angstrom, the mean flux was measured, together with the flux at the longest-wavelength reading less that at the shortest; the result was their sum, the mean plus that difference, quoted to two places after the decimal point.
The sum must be 25.94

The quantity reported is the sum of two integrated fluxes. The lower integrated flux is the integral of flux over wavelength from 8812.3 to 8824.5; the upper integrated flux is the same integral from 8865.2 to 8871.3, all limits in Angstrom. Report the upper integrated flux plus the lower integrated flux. 496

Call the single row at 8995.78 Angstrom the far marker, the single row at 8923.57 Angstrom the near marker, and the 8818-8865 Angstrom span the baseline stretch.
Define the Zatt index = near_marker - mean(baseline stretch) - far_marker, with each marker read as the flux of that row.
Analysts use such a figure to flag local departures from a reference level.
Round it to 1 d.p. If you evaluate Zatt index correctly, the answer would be -29.2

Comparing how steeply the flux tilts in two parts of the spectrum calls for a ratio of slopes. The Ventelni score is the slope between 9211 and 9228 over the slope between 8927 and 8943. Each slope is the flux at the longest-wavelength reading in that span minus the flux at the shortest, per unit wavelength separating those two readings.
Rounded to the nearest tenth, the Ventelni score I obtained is -0.8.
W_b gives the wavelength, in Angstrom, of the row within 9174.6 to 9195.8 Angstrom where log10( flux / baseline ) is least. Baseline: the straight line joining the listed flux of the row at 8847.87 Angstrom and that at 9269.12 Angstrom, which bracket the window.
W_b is 9177.80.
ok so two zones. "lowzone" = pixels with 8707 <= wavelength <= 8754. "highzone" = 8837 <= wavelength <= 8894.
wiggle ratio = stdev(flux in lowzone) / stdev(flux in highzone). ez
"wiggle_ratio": 0.61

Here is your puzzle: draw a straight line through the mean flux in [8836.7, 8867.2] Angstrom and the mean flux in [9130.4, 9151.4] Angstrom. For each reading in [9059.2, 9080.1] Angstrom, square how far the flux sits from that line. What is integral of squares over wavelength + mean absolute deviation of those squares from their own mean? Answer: 14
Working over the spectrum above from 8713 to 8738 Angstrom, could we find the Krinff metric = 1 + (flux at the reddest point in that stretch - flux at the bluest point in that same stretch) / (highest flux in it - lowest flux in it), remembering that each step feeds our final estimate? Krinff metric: 0.85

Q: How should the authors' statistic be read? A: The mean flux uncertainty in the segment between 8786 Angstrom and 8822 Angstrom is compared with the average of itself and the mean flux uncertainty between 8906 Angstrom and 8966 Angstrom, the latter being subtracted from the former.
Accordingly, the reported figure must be -0.049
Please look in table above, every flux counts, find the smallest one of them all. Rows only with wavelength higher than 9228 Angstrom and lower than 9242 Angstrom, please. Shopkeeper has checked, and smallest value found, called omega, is 26.96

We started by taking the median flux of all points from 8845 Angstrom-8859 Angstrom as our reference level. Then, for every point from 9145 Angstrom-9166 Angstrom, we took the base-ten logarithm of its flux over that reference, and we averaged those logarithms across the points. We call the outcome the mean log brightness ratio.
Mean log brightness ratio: 0.007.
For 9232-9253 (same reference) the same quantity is 0.000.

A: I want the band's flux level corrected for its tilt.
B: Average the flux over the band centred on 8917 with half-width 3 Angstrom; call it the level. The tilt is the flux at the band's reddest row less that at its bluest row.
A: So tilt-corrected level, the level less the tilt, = 26.6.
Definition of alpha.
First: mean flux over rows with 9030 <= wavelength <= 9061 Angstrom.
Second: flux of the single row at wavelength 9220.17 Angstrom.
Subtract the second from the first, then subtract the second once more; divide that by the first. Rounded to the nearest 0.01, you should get -1.02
